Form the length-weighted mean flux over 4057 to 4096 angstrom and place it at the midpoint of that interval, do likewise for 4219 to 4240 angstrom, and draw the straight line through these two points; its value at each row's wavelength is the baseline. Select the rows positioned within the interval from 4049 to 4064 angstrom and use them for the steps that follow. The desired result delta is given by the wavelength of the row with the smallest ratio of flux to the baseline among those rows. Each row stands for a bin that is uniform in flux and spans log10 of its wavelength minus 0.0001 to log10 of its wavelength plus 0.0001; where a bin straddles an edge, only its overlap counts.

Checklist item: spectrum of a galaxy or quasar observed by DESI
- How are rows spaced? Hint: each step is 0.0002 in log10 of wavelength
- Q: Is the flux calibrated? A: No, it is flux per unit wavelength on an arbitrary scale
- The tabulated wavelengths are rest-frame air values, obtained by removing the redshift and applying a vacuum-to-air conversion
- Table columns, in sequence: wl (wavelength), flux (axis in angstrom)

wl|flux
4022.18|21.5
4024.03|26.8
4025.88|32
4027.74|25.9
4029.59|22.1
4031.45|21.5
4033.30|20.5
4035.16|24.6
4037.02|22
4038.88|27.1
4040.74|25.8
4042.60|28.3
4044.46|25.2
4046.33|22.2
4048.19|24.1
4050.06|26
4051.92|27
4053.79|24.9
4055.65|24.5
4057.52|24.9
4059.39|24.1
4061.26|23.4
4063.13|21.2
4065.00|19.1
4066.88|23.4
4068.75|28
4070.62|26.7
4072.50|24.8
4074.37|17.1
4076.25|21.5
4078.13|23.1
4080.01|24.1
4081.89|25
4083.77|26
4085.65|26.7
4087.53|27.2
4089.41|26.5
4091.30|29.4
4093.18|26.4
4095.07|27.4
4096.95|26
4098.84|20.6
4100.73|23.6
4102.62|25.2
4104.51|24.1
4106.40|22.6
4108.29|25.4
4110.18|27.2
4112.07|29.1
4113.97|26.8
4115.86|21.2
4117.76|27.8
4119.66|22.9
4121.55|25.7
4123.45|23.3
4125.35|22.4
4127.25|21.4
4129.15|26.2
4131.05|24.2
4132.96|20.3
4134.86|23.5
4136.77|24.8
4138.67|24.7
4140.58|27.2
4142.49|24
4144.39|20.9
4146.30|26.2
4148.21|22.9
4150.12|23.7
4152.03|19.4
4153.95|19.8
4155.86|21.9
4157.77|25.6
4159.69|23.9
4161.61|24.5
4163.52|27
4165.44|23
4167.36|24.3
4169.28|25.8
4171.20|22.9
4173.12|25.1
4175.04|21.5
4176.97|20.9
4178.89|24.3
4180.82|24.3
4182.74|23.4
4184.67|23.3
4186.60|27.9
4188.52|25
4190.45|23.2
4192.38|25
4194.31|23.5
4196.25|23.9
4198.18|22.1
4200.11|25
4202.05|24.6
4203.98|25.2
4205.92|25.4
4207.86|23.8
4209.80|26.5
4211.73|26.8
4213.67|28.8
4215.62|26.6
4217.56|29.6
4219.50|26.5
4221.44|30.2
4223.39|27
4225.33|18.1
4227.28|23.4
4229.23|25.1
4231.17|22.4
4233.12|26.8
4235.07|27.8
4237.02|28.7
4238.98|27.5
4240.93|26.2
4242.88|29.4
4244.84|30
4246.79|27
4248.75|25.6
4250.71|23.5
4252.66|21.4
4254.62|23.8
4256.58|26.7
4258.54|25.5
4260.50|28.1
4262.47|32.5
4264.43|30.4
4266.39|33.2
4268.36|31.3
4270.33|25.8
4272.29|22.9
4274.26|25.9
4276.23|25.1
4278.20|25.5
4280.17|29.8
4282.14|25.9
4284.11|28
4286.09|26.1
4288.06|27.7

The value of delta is 4063.13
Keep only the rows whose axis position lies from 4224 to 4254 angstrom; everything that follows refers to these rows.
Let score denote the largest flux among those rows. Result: 30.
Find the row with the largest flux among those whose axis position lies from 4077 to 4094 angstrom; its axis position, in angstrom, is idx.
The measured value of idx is 4091.30 angstrom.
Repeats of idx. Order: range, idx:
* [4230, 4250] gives 4244.84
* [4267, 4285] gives 4268.36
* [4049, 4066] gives 4051.92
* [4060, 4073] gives 4068.75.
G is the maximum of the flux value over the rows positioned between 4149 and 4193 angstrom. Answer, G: 27.9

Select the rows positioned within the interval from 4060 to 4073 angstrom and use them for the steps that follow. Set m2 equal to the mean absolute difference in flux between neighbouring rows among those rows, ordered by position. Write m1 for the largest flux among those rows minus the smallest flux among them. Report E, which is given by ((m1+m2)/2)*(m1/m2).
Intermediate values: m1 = 8.9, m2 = 2.73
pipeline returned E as 18.9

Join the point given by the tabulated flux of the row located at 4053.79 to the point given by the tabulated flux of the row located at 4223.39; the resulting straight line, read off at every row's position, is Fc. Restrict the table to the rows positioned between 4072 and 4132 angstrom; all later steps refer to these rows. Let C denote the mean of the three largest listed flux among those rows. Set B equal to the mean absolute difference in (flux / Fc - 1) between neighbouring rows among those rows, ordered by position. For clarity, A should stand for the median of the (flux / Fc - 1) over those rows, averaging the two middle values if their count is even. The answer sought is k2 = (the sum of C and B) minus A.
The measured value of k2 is 29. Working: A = -0.011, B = 0.100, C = 28.8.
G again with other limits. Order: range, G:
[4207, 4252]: 30.2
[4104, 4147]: 29.1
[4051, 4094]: 29.4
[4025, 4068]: 32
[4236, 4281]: 33.2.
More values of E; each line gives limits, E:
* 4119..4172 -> 16.4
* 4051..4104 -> 41.6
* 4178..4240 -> 39.5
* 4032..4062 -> 18.7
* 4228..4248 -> 18.0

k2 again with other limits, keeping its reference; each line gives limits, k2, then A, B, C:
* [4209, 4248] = 30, -0.006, 0.100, 29.9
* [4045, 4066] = 26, -0.029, 0.054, 26.0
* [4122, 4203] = 28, -0.090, 0.083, 27.4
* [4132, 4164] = 27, -0.088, 0.091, 26.8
